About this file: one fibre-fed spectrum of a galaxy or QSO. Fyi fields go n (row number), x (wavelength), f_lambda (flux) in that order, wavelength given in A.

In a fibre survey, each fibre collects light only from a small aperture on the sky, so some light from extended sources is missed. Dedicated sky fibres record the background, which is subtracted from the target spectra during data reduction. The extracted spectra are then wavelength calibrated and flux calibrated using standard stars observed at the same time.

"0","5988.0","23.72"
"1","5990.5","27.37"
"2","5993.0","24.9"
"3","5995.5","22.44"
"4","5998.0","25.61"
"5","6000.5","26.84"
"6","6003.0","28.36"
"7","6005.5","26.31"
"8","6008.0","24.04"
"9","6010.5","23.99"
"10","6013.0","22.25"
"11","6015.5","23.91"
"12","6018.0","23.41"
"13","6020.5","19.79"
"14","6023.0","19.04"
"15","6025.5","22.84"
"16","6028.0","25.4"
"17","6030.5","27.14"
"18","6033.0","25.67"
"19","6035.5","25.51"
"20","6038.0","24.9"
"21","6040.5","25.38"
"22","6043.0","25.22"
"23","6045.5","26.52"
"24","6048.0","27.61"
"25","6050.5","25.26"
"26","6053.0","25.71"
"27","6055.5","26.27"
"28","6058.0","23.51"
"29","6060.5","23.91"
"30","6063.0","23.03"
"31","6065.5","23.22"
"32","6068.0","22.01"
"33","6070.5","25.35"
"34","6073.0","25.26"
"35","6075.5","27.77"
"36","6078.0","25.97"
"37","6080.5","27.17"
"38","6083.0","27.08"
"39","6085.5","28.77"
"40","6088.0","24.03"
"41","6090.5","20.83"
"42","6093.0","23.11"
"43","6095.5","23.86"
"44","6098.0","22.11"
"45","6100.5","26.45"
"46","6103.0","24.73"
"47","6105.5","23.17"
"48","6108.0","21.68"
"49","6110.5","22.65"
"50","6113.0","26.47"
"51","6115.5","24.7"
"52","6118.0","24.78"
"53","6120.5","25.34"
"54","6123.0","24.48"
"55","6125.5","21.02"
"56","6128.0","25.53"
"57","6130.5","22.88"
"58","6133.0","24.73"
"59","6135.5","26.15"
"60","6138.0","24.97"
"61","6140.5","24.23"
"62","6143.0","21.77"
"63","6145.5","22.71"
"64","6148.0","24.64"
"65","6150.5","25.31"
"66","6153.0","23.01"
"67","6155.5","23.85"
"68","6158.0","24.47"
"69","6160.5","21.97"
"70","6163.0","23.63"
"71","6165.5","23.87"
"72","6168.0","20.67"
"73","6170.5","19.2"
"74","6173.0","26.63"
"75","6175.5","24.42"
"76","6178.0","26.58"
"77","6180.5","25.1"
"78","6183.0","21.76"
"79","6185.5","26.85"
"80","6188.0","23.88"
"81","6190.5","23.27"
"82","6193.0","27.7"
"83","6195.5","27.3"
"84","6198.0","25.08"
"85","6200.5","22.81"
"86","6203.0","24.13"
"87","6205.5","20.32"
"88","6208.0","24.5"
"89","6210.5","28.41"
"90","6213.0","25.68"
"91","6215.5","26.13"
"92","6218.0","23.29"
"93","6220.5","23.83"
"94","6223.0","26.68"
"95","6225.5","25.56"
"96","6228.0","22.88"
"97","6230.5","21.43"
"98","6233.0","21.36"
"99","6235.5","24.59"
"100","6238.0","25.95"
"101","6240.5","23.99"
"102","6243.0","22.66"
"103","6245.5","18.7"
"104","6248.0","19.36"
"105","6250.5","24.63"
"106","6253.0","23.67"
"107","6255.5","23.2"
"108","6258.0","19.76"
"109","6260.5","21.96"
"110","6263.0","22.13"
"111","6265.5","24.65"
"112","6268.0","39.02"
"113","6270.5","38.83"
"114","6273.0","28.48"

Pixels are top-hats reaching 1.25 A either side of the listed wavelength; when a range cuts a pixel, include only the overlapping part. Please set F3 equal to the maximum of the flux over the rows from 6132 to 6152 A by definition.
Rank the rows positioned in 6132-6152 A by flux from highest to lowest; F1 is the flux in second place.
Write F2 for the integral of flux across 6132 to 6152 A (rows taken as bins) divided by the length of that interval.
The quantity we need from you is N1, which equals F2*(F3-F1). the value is 20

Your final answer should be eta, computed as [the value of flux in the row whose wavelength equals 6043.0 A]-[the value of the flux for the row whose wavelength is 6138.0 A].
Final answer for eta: 0.25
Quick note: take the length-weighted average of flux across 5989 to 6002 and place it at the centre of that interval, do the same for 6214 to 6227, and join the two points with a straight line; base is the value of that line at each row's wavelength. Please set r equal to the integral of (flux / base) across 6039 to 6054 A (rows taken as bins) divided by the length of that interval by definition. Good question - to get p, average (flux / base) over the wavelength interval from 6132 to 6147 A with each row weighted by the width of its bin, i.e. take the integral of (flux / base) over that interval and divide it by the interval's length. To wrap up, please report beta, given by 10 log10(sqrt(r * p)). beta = -0.05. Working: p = 0.96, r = 1.02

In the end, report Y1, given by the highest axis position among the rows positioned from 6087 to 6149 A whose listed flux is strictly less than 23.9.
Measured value 6145.5 A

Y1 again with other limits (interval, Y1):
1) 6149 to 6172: 6170.5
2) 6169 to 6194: 6190.5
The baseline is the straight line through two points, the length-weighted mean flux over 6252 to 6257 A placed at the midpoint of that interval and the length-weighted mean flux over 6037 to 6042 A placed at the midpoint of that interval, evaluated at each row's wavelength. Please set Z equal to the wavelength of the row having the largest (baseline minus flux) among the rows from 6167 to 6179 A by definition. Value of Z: 6170.5 A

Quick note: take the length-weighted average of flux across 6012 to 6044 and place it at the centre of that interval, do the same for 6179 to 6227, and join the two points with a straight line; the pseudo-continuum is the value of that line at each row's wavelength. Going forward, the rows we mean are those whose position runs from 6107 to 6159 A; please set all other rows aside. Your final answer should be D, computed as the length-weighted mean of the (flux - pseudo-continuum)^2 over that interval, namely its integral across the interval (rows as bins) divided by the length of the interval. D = 2.3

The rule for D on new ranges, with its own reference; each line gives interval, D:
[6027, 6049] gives 4.7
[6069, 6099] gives 6.3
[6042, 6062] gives 3.8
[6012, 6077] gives 4.5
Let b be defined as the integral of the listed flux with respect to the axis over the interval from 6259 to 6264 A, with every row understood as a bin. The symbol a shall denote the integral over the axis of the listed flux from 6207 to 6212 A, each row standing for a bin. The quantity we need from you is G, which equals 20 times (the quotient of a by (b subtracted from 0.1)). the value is -24.2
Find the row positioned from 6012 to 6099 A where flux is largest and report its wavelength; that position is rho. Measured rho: 6085.5 A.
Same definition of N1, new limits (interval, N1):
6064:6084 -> 15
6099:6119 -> 0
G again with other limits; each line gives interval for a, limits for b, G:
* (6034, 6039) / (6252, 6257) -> -21.7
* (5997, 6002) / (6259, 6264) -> -24.1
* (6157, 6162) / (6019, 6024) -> -23.6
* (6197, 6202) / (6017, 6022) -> -22.4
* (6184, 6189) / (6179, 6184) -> -21.4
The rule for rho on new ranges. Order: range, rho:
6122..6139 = 6135.5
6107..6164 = 6113.0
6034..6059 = 6048.0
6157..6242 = 6210.5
